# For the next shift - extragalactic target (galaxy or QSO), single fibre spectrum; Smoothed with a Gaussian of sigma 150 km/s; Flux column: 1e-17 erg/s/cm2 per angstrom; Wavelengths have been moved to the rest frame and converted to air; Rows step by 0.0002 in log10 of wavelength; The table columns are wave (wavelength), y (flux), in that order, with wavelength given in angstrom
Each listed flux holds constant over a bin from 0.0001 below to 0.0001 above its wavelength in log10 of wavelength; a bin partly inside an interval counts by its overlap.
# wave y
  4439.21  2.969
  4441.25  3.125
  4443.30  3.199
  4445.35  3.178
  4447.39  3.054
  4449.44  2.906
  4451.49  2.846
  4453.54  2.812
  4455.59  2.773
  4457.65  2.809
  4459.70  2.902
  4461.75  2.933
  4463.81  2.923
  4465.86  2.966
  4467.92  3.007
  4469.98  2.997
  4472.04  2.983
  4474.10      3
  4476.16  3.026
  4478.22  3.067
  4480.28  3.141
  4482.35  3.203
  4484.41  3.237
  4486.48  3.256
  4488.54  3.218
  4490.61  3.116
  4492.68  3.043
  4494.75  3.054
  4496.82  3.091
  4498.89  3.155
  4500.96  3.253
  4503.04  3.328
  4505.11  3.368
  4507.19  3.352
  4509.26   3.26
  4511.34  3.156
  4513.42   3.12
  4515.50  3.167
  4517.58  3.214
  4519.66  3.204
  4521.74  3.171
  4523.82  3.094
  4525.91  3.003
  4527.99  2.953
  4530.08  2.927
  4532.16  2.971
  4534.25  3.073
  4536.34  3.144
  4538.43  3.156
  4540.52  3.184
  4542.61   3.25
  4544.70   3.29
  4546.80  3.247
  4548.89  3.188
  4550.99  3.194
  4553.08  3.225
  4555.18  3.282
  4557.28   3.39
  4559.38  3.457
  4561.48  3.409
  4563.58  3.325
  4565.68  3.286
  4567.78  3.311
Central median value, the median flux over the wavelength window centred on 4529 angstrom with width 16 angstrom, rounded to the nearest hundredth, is 3.04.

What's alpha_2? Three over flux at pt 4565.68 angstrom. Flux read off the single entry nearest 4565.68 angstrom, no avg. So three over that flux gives 0.91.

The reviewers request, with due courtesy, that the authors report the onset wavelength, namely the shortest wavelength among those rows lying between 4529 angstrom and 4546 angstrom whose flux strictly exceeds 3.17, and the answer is 4540.52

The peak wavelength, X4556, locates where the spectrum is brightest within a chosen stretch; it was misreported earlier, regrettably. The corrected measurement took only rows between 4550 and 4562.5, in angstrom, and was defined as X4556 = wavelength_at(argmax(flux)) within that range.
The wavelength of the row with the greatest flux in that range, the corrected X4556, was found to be 4559.38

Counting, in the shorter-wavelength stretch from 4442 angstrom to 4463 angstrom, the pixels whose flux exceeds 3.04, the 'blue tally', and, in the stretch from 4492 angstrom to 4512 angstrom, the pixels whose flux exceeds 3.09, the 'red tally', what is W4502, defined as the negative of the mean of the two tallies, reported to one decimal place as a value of -5.5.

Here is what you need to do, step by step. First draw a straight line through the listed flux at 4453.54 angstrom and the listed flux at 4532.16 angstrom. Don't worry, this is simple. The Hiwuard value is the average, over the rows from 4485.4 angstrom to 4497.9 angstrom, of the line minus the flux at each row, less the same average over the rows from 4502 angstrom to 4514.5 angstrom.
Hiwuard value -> 0.10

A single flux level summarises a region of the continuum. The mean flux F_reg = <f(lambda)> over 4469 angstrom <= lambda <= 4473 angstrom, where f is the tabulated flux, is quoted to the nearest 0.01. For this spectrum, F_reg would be 2.99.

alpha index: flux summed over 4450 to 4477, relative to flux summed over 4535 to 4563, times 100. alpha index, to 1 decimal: 89.5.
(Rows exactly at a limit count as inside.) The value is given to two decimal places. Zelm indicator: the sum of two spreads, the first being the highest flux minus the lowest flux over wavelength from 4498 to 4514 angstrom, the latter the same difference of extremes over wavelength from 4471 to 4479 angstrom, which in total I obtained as 0.33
